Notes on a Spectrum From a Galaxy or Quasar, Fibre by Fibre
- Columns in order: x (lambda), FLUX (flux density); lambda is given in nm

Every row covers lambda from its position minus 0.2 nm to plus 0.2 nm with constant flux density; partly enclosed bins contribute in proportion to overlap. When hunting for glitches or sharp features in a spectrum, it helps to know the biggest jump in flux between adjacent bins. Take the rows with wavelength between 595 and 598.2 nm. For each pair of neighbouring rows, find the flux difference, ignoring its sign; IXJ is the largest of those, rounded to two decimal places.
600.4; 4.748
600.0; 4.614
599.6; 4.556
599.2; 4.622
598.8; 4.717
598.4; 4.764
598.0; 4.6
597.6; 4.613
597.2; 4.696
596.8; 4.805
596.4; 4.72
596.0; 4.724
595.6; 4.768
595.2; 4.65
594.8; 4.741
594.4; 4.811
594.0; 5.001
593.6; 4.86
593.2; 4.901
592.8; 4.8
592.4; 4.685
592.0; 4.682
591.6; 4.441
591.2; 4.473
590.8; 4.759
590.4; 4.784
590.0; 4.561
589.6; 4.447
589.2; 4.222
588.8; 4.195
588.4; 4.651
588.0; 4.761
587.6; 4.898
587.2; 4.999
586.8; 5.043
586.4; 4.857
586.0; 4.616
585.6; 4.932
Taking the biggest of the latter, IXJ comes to 0.12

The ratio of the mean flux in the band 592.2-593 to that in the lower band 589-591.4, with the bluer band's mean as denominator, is 1.04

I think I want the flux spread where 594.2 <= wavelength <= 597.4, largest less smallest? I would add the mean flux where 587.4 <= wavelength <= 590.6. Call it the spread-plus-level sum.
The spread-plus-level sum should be 4.73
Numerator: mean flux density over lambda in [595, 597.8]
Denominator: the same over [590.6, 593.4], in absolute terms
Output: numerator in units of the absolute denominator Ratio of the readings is 1.007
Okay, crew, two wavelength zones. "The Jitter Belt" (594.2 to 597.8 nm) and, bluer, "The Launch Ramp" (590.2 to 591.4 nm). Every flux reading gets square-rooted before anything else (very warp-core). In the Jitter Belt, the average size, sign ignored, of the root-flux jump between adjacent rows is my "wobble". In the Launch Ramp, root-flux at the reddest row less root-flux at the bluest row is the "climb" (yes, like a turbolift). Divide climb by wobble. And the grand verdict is -4.2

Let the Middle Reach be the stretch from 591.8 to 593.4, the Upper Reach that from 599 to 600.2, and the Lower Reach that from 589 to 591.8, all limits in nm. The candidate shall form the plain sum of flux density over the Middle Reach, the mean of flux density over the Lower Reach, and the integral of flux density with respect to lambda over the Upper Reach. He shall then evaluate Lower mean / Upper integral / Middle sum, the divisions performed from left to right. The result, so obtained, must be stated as 0.043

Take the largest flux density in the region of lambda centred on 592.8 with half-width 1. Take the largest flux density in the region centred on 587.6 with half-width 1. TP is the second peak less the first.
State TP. 0.14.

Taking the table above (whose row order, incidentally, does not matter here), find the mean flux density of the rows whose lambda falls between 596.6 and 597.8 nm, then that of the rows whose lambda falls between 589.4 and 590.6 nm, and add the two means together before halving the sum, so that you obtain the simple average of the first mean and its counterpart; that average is 4.65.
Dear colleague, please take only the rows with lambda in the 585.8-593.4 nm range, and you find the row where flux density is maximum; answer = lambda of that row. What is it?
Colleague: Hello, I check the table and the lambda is 586.8 nm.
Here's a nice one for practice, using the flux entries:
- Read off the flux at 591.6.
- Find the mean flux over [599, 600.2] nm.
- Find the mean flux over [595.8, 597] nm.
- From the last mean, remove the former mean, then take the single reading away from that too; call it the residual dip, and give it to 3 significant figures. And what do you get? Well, -4.29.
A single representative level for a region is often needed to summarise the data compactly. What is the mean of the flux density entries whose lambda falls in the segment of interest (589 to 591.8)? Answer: 4.53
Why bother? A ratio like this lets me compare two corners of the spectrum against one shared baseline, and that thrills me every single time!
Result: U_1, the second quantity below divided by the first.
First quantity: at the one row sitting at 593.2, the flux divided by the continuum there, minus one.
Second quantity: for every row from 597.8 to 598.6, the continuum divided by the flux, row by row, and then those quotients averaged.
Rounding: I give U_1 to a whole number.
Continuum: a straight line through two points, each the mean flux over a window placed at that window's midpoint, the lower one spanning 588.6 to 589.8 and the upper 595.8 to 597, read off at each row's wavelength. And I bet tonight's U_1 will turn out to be 13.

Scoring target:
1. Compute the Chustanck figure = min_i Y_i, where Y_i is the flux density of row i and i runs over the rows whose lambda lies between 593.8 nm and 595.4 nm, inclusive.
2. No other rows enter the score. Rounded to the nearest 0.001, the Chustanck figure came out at 4.650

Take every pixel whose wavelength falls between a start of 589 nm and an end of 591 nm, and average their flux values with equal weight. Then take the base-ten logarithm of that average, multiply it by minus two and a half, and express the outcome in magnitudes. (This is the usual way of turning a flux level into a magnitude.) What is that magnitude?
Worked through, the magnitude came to -1.65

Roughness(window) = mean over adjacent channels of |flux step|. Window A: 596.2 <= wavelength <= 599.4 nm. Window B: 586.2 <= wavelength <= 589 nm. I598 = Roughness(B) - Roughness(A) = 0.0872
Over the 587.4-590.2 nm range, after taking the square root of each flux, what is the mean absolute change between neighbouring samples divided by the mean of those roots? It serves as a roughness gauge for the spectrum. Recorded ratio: 0.020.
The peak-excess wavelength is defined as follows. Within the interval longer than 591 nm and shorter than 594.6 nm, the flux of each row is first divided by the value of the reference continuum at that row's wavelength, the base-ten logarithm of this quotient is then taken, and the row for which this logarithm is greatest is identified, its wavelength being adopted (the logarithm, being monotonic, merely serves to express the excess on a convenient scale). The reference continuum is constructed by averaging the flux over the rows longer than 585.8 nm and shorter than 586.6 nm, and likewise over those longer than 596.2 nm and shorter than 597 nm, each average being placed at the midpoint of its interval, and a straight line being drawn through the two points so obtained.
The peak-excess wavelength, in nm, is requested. 594.0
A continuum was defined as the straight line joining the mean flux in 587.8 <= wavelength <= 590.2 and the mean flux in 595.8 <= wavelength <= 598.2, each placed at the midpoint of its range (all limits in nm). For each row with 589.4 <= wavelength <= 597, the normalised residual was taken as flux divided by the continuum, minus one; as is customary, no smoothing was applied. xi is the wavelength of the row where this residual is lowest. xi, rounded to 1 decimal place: 591.6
